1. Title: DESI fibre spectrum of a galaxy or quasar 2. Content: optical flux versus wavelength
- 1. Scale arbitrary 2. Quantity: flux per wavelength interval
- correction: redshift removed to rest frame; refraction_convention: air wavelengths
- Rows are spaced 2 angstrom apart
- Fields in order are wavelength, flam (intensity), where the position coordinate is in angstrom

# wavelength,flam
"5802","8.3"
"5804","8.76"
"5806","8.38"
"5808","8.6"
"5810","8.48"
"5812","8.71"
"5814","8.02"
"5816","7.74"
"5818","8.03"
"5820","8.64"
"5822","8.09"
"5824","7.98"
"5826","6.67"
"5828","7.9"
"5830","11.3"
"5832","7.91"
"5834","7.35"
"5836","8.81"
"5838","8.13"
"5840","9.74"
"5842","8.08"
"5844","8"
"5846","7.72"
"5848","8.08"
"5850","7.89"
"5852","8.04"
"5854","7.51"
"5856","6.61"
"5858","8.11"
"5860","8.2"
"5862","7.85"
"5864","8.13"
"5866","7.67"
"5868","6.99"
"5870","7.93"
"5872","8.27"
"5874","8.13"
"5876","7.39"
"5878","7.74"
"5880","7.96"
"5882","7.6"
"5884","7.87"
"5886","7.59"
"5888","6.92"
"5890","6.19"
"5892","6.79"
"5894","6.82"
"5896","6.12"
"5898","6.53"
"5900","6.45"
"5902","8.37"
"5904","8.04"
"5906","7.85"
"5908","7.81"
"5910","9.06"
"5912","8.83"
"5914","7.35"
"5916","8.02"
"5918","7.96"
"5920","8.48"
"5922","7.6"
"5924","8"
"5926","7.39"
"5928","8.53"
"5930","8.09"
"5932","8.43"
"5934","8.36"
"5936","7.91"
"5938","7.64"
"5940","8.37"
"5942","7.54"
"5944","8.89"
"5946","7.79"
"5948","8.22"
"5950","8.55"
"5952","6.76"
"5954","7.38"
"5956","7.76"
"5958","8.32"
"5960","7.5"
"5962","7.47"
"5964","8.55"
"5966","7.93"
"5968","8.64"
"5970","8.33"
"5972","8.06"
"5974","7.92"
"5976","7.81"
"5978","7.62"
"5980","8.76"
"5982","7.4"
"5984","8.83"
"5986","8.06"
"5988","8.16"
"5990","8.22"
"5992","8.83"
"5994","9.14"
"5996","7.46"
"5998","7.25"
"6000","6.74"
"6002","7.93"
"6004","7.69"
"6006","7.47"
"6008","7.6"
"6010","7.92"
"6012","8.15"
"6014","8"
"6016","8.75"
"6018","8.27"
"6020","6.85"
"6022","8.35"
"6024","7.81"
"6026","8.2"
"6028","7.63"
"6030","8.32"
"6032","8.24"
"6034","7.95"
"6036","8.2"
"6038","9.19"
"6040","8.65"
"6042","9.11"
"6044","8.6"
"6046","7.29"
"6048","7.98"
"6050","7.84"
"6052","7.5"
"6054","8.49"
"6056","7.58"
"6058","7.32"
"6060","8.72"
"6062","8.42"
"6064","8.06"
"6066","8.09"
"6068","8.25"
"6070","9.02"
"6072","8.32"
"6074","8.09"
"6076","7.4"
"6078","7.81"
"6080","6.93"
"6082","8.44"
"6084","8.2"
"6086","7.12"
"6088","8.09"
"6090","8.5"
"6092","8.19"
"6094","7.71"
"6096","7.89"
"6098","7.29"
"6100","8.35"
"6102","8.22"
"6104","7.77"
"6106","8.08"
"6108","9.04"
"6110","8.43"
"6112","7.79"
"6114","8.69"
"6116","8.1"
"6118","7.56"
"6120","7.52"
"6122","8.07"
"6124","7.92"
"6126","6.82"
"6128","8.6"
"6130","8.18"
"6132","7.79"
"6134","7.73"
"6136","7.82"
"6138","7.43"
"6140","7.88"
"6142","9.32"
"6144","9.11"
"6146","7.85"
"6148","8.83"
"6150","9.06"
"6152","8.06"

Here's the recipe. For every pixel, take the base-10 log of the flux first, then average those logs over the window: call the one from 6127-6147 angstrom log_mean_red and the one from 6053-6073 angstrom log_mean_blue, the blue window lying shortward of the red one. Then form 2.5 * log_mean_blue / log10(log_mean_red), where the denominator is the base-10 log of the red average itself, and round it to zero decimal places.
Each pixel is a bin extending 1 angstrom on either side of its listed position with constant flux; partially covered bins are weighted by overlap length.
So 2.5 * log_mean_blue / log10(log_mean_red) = -57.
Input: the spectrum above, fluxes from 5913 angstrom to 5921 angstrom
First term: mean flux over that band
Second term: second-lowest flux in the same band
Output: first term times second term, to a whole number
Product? 63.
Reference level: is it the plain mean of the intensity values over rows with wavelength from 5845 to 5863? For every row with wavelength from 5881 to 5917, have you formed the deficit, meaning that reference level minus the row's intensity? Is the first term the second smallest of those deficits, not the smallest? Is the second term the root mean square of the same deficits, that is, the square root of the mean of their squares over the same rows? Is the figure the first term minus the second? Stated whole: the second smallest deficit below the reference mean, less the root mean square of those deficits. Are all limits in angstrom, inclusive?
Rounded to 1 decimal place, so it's -2.0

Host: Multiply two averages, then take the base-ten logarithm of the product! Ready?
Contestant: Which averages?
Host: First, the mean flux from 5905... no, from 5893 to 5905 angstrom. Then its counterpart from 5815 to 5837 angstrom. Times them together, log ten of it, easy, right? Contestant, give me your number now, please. 1.76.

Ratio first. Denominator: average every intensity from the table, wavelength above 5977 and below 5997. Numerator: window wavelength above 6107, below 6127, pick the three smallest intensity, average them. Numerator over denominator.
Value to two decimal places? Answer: 0.89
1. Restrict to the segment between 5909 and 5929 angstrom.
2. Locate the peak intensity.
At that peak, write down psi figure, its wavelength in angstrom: 5910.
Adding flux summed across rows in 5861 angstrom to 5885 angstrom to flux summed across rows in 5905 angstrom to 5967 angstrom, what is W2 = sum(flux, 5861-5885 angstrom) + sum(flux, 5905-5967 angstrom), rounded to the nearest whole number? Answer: 342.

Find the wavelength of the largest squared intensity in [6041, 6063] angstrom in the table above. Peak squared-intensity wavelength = 6042 angstrom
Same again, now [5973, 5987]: 5984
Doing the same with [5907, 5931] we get 5910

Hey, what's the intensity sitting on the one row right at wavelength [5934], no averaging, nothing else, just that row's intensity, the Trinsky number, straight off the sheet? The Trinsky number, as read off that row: 8.36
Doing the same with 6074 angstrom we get 8.09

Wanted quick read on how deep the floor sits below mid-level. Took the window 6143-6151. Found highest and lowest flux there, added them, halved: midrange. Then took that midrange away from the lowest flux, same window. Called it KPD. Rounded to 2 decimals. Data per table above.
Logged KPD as -0.63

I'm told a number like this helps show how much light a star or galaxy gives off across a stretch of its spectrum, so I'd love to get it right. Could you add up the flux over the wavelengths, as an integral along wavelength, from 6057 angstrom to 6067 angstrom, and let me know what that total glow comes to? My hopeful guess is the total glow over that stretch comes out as 81.2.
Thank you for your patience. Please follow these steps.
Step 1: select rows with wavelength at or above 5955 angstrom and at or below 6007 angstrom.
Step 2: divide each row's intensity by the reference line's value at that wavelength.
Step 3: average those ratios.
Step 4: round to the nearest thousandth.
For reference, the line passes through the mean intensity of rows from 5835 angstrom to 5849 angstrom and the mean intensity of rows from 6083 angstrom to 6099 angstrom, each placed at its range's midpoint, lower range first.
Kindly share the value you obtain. 0.988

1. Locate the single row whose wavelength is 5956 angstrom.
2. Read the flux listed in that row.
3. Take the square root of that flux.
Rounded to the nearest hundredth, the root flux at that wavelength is 2.79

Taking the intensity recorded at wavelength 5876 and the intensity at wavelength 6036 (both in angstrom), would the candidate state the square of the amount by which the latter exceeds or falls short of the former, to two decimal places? 0.66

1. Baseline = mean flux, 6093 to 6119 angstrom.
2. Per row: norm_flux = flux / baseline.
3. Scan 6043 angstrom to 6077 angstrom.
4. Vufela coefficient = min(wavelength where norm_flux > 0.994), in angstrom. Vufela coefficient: 6044 angstrom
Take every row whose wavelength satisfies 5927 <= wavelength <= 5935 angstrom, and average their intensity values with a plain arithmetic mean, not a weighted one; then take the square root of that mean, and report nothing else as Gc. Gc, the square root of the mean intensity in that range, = 2.89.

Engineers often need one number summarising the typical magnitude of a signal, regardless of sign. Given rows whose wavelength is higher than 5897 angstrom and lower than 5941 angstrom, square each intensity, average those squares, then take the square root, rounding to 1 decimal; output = 8.0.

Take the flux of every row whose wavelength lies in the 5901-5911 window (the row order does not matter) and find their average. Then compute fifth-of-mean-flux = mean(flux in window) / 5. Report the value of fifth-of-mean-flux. 1.65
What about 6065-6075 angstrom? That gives 1.67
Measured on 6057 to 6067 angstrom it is 1.62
